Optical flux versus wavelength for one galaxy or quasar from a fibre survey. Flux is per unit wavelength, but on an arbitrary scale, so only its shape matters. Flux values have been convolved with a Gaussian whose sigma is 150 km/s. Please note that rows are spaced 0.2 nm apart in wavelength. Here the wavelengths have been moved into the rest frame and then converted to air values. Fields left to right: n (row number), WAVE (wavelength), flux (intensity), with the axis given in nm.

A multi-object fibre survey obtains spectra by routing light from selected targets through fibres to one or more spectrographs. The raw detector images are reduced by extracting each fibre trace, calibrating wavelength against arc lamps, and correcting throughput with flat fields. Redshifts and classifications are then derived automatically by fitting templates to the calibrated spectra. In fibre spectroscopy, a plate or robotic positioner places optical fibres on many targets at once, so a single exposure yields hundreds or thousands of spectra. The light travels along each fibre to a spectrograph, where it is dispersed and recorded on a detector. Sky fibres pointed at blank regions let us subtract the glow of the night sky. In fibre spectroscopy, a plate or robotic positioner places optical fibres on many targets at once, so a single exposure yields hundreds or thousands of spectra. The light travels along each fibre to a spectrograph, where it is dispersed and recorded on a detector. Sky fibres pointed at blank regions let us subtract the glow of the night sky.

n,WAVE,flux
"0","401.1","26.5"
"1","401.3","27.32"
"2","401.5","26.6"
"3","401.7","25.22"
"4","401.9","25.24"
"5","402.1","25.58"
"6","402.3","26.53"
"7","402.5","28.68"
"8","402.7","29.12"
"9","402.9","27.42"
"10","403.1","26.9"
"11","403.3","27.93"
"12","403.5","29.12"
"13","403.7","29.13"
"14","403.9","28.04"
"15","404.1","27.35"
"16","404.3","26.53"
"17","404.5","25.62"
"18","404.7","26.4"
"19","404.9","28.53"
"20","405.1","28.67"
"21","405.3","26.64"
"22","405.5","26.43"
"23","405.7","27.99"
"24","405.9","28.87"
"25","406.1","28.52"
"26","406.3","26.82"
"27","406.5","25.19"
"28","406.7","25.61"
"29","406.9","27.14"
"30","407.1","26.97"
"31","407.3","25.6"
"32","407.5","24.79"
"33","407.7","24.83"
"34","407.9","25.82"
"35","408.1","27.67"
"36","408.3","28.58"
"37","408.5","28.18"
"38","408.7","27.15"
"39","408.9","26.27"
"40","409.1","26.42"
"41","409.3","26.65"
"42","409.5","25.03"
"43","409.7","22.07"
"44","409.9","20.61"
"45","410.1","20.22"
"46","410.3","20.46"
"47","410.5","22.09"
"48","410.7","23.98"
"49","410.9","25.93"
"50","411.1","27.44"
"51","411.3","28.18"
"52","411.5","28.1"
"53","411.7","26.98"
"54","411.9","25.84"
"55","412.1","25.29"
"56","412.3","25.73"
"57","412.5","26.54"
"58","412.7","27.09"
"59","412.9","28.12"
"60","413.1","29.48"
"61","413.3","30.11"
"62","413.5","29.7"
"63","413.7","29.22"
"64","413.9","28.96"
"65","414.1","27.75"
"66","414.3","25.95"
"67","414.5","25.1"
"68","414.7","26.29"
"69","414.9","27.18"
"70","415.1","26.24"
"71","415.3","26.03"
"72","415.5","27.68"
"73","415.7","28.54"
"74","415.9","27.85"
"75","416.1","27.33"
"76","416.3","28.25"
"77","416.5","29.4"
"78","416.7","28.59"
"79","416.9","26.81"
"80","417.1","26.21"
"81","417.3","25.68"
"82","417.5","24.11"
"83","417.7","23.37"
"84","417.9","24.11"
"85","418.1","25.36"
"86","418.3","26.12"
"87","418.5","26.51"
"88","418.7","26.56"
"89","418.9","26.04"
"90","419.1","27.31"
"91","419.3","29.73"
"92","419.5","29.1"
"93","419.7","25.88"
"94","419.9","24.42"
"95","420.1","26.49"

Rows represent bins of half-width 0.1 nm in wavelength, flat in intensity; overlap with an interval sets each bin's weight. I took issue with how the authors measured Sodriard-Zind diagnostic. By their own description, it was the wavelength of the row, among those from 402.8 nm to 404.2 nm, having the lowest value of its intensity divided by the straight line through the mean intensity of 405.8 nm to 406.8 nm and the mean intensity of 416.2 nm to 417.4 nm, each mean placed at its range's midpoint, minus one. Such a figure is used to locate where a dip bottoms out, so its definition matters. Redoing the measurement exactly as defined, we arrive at 403.1 nm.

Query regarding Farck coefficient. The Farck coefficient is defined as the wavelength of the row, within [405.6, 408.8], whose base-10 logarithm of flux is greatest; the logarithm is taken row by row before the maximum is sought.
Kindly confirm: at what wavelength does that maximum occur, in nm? 405.9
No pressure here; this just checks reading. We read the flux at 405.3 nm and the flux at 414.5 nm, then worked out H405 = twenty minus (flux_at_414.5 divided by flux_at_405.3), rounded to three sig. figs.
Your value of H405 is 19.1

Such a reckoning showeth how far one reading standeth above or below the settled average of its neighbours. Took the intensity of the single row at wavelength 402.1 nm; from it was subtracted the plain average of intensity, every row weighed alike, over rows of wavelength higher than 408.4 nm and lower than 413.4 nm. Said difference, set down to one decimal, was -0.2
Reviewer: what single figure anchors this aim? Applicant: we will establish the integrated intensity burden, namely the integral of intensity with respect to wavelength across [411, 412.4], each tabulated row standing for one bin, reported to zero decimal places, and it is 38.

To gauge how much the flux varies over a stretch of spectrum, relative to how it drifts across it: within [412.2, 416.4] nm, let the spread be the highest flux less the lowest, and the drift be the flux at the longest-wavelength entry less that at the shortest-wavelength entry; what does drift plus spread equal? 7.5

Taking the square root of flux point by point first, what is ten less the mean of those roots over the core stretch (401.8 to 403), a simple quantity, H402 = 4.80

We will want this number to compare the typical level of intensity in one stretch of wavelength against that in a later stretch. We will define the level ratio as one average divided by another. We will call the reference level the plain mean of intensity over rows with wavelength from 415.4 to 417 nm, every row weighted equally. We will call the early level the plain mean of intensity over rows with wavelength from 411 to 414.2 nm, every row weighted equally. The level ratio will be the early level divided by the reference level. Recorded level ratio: 0.99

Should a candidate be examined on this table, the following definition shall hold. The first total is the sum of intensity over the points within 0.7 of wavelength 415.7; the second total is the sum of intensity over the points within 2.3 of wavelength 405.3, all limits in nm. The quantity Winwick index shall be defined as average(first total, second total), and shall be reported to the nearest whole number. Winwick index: 408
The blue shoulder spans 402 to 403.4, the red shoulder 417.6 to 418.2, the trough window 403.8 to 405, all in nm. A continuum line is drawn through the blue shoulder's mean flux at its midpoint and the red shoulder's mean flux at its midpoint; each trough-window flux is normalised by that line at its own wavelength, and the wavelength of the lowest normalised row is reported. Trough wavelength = 404.5 nm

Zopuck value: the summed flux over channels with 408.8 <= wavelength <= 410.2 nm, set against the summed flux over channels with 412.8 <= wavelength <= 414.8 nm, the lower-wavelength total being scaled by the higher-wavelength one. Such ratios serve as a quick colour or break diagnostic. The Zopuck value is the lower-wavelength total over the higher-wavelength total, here 0.60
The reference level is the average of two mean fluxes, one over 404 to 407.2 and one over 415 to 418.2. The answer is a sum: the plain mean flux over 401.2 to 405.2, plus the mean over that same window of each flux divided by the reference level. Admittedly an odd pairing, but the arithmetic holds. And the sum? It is 28.3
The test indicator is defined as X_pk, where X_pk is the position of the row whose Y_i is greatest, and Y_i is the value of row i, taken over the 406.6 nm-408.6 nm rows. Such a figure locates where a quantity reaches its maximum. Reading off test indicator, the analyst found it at 408.3 nm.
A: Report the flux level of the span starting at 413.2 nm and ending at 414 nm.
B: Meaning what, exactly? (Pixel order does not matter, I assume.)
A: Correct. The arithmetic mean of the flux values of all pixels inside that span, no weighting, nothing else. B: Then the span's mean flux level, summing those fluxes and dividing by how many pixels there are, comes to 29.5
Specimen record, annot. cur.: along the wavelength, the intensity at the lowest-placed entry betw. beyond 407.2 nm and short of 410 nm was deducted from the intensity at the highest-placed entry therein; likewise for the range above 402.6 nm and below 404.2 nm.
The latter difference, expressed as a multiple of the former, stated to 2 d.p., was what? 0.35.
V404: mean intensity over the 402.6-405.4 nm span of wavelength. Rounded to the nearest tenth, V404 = 27.7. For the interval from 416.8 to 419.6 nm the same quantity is 26.2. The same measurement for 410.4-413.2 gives 26.5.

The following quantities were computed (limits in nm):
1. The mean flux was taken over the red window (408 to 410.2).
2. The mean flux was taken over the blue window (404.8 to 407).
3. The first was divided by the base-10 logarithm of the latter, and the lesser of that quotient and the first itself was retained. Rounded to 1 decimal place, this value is 17.6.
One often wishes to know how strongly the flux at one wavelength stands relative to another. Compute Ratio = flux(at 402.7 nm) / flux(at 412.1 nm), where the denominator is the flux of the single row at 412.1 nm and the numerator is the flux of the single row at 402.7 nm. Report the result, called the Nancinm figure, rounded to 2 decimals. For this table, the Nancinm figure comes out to 1.15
